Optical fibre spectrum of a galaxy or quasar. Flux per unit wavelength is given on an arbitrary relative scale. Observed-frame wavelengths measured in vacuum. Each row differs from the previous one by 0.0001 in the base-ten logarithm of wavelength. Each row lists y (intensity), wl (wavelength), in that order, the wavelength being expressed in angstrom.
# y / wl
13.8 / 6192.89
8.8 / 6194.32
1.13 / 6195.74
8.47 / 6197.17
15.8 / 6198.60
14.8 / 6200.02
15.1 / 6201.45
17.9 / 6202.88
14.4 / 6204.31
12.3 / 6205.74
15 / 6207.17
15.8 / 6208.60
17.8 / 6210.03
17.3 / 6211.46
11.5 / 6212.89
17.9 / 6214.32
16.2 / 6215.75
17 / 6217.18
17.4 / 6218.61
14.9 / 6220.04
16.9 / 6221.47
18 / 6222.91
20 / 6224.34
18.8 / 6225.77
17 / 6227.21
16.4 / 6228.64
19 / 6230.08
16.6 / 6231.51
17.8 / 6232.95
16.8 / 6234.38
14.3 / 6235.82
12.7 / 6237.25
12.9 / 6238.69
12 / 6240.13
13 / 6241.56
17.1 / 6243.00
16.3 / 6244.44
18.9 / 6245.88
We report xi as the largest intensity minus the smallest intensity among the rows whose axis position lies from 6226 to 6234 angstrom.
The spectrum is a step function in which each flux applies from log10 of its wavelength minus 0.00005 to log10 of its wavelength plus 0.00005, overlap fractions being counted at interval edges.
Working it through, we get 2.6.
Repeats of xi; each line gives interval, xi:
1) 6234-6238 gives 4.1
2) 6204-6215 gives 6.4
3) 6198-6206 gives 5.6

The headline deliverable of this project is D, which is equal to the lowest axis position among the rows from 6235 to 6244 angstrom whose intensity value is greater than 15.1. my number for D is 6243.00 angstrom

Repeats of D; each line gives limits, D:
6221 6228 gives 6221.47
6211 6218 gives 6211.46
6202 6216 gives 6202.88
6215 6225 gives 6215.75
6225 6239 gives 6225.77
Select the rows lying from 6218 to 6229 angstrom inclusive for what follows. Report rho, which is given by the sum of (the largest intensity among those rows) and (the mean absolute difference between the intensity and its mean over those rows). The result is 21.1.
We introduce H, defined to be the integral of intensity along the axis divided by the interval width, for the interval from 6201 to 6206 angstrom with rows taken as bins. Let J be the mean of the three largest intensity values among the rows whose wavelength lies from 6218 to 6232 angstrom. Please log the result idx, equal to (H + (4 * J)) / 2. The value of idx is 46.1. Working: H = 15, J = 19.27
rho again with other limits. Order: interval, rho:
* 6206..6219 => 19.3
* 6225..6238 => 20.4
